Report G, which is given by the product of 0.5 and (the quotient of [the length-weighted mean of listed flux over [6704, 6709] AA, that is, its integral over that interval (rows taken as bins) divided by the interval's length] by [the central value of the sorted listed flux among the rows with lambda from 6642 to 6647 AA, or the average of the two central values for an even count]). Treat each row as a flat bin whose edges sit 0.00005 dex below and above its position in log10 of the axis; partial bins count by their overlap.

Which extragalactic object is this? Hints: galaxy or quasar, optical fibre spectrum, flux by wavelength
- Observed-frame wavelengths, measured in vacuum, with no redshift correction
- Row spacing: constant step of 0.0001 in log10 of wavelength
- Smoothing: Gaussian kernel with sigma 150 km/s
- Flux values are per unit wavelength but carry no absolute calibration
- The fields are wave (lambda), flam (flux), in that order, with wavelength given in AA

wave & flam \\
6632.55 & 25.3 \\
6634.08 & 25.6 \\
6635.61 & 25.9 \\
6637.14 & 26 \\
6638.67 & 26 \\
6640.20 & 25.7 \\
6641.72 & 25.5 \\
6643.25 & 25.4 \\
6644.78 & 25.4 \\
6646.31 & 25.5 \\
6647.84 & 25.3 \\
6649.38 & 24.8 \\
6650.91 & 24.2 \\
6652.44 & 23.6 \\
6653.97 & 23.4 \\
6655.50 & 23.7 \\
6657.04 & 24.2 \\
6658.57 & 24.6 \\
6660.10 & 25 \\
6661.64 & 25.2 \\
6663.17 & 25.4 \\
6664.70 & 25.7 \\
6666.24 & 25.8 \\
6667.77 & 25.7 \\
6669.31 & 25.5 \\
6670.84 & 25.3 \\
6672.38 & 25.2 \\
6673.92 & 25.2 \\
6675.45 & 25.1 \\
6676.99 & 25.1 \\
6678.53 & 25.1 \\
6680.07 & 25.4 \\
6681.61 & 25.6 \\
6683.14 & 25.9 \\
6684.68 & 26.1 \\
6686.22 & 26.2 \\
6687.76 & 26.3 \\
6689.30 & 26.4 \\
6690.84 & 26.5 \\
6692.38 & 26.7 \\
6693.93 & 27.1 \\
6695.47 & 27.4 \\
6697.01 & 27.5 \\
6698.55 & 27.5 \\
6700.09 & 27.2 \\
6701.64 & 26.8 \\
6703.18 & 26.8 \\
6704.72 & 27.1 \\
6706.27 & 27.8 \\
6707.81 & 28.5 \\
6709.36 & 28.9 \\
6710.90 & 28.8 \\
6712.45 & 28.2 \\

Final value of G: 0.548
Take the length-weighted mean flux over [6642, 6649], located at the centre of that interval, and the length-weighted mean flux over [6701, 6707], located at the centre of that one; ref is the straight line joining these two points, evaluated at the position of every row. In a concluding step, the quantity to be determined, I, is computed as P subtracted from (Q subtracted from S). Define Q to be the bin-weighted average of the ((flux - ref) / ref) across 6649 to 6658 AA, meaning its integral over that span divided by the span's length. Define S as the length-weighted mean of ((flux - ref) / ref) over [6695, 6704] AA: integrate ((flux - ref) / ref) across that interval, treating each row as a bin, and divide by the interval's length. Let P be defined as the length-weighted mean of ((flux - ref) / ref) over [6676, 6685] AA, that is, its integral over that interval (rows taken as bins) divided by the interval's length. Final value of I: 0.11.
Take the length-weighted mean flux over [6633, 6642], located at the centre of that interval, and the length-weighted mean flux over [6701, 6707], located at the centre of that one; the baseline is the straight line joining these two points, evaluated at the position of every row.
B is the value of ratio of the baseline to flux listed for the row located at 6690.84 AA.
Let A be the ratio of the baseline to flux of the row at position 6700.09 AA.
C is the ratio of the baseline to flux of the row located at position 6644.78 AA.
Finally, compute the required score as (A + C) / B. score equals 1.99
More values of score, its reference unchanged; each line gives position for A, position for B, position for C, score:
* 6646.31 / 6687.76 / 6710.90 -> 1.93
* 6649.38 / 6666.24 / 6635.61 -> 2.00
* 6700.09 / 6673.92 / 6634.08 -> 1.90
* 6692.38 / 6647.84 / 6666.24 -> 1.98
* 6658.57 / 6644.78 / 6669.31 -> 2.06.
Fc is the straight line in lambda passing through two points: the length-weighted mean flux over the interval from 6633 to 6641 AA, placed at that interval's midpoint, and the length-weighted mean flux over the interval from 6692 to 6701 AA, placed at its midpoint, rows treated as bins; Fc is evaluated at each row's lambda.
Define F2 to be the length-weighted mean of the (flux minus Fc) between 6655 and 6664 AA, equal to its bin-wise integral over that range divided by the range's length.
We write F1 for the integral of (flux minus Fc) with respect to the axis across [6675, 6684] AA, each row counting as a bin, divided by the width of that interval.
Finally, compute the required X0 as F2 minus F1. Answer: -0.2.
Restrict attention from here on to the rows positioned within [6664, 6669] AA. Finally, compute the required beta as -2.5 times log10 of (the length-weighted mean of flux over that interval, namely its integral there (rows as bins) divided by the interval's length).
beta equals -3.52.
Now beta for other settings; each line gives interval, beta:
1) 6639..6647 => -3.52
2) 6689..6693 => -3.56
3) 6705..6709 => -3.62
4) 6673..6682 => -3.50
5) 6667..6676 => -3.51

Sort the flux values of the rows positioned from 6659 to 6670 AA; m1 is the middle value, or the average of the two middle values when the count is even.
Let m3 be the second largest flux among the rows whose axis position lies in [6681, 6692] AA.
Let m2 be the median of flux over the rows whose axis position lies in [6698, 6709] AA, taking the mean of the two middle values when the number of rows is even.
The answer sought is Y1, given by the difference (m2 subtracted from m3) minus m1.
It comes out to -26.3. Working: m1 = 25.5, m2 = 27.2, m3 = 26.4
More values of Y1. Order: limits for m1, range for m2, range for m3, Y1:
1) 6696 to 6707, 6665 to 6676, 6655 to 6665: -27.1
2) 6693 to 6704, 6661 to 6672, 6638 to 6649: -27.0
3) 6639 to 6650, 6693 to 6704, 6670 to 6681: -27.3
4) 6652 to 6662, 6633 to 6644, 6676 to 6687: -23.8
